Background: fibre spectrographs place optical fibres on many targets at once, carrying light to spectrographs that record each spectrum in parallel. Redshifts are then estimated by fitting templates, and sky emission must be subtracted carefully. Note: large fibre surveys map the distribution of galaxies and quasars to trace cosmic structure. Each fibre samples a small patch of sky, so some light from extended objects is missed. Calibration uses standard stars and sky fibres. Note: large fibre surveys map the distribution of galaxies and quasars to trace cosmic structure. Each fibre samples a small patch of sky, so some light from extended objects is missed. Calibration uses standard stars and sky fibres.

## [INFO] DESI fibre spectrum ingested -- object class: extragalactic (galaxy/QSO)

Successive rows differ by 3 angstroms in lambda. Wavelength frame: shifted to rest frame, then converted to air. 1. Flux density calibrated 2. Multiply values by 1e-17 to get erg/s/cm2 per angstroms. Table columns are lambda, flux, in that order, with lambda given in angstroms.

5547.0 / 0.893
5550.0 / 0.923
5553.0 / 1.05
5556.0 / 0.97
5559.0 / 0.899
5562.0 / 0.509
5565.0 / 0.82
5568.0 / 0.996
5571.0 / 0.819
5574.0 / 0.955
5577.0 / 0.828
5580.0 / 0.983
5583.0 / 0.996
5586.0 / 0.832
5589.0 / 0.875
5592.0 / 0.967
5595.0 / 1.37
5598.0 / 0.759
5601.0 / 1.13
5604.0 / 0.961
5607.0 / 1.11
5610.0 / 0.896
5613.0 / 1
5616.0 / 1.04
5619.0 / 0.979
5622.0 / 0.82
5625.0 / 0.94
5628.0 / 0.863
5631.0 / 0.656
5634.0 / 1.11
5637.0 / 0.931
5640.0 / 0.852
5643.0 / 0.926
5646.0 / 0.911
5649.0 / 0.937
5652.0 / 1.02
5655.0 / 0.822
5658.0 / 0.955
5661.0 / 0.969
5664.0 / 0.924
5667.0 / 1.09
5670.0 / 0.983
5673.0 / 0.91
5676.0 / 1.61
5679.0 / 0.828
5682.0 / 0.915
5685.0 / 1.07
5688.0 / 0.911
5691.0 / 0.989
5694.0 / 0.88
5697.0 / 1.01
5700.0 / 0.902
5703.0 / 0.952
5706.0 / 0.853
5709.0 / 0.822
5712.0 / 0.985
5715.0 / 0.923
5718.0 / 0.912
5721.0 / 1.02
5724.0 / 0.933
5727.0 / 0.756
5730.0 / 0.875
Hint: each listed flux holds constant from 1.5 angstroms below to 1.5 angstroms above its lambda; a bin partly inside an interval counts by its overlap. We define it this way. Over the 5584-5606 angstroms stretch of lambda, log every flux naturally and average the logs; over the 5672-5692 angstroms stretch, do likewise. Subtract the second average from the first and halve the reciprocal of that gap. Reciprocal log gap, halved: -12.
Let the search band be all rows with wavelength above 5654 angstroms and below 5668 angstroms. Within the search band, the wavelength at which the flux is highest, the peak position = 5667.0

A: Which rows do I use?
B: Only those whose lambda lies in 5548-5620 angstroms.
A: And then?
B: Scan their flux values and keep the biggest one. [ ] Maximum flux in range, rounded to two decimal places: 1.37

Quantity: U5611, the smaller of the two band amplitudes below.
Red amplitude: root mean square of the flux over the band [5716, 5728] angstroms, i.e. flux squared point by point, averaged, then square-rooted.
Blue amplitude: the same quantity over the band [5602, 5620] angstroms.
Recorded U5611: 0.91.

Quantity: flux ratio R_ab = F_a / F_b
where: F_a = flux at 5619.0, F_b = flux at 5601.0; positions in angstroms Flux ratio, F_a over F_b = 0.866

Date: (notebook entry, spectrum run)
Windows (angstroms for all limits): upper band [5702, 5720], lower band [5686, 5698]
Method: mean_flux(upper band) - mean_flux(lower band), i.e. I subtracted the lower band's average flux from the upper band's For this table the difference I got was -0.04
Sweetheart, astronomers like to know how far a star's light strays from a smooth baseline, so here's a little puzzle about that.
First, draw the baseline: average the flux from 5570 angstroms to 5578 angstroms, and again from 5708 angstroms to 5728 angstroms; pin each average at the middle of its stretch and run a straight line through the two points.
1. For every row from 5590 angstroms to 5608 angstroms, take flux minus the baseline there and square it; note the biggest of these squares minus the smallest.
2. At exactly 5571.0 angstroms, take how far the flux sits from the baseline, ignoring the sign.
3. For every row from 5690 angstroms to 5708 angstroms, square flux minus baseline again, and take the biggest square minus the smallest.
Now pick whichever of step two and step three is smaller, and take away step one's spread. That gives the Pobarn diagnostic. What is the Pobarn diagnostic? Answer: -0.2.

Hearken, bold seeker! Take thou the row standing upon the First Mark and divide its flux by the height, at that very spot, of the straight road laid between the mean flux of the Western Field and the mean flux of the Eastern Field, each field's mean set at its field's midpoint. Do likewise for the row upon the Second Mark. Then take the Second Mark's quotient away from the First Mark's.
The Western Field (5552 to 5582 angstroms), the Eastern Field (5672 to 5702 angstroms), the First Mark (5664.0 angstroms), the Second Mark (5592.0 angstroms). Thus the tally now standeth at -0.12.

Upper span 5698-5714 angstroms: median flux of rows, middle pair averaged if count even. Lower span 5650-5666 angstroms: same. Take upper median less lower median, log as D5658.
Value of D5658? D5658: -0.05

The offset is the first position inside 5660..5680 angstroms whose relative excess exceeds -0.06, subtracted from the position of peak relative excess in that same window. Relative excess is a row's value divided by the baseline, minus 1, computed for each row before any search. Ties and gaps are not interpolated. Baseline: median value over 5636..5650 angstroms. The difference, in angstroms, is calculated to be 15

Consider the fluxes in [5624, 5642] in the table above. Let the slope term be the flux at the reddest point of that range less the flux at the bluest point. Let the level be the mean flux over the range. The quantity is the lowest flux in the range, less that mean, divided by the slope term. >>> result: 2.7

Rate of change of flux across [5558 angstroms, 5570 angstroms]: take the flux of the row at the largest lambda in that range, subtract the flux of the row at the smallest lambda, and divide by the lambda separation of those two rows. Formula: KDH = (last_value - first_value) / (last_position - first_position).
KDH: 0.011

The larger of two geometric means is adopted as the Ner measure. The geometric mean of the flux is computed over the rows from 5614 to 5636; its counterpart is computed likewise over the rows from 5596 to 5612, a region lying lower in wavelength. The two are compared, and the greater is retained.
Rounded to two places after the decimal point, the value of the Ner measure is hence 0.96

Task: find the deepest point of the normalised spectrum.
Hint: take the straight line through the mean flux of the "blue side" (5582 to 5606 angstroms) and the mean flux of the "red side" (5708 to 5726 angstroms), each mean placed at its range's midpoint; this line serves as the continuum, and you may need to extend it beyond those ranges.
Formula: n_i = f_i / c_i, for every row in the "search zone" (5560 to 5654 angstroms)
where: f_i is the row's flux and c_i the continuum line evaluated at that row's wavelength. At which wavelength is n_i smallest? 5562.0 angstroms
